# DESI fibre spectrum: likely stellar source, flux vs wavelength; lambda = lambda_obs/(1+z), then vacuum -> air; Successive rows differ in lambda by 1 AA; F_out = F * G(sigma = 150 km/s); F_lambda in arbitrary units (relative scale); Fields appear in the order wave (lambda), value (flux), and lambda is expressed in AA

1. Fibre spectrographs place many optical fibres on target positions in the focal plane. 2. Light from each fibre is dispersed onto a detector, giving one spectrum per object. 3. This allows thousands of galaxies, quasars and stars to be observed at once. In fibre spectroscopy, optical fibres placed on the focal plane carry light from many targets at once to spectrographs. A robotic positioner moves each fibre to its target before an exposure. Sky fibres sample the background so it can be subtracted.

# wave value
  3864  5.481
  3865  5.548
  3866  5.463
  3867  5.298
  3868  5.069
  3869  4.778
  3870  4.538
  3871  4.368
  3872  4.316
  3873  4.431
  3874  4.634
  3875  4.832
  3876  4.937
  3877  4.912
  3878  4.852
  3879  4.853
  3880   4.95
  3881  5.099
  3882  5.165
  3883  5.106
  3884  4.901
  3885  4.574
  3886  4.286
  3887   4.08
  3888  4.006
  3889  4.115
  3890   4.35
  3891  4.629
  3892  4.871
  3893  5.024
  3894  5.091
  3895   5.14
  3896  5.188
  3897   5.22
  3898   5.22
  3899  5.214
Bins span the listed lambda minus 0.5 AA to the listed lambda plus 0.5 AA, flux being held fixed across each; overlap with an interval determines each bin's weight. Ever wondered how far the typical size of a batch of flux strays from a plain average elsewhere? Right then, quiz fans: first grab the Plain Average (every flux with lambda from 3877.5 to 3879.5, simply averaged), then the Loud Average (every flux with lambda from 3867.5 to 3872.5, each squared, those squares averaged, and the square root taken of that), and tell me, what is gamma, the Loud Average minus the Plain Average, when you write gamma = -0.2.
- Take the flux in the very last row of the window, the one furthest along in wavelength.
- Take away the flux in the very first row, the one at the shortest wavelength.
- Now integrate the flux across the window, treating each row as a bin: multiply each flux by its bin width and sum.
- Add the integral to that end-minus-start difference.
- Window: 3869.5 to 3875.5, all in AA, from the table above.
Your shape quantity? 27.4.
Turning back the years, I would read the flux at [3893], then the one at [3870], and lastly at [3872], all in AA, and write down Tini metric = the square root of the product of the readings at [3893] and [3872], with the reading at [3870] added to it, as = 9.2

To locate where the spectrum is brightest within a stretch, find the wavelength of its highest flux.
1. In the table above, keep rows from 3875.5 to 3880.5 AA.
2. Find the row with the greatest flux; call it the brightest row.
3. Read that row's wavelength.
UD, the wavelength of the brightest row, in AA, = 3880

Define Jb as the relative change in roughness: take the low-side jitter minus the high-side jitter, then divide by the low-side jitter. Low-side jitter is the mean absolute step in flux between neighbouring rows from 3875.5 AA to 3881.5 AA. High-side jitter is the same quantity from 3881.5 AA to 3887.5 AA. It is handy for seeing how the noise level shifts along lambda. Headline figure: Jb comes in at -2.3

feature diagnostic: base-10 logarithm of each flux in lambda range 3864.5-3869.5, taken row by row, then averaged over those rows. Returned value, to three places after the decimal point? 0.718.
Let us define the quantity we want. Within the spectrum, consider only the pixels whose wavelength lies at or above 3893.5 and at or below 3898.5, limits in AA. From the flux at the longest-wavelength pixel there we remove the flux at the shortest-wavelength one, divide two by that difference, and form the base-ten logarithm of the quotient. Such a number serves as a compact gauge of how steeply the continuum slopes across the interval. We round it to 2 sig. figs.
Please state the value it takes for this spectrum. 1.2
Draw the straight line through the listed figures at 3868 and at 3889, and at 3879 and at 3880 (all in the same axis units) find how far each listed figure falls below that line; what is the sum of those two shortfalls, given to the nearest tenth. -0.7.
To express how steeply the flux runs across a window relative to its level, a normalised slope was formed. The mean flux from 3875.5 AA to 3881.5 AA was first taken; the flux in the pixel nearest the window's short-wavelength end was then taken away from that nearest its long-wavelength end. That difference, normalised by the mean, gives 0.0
